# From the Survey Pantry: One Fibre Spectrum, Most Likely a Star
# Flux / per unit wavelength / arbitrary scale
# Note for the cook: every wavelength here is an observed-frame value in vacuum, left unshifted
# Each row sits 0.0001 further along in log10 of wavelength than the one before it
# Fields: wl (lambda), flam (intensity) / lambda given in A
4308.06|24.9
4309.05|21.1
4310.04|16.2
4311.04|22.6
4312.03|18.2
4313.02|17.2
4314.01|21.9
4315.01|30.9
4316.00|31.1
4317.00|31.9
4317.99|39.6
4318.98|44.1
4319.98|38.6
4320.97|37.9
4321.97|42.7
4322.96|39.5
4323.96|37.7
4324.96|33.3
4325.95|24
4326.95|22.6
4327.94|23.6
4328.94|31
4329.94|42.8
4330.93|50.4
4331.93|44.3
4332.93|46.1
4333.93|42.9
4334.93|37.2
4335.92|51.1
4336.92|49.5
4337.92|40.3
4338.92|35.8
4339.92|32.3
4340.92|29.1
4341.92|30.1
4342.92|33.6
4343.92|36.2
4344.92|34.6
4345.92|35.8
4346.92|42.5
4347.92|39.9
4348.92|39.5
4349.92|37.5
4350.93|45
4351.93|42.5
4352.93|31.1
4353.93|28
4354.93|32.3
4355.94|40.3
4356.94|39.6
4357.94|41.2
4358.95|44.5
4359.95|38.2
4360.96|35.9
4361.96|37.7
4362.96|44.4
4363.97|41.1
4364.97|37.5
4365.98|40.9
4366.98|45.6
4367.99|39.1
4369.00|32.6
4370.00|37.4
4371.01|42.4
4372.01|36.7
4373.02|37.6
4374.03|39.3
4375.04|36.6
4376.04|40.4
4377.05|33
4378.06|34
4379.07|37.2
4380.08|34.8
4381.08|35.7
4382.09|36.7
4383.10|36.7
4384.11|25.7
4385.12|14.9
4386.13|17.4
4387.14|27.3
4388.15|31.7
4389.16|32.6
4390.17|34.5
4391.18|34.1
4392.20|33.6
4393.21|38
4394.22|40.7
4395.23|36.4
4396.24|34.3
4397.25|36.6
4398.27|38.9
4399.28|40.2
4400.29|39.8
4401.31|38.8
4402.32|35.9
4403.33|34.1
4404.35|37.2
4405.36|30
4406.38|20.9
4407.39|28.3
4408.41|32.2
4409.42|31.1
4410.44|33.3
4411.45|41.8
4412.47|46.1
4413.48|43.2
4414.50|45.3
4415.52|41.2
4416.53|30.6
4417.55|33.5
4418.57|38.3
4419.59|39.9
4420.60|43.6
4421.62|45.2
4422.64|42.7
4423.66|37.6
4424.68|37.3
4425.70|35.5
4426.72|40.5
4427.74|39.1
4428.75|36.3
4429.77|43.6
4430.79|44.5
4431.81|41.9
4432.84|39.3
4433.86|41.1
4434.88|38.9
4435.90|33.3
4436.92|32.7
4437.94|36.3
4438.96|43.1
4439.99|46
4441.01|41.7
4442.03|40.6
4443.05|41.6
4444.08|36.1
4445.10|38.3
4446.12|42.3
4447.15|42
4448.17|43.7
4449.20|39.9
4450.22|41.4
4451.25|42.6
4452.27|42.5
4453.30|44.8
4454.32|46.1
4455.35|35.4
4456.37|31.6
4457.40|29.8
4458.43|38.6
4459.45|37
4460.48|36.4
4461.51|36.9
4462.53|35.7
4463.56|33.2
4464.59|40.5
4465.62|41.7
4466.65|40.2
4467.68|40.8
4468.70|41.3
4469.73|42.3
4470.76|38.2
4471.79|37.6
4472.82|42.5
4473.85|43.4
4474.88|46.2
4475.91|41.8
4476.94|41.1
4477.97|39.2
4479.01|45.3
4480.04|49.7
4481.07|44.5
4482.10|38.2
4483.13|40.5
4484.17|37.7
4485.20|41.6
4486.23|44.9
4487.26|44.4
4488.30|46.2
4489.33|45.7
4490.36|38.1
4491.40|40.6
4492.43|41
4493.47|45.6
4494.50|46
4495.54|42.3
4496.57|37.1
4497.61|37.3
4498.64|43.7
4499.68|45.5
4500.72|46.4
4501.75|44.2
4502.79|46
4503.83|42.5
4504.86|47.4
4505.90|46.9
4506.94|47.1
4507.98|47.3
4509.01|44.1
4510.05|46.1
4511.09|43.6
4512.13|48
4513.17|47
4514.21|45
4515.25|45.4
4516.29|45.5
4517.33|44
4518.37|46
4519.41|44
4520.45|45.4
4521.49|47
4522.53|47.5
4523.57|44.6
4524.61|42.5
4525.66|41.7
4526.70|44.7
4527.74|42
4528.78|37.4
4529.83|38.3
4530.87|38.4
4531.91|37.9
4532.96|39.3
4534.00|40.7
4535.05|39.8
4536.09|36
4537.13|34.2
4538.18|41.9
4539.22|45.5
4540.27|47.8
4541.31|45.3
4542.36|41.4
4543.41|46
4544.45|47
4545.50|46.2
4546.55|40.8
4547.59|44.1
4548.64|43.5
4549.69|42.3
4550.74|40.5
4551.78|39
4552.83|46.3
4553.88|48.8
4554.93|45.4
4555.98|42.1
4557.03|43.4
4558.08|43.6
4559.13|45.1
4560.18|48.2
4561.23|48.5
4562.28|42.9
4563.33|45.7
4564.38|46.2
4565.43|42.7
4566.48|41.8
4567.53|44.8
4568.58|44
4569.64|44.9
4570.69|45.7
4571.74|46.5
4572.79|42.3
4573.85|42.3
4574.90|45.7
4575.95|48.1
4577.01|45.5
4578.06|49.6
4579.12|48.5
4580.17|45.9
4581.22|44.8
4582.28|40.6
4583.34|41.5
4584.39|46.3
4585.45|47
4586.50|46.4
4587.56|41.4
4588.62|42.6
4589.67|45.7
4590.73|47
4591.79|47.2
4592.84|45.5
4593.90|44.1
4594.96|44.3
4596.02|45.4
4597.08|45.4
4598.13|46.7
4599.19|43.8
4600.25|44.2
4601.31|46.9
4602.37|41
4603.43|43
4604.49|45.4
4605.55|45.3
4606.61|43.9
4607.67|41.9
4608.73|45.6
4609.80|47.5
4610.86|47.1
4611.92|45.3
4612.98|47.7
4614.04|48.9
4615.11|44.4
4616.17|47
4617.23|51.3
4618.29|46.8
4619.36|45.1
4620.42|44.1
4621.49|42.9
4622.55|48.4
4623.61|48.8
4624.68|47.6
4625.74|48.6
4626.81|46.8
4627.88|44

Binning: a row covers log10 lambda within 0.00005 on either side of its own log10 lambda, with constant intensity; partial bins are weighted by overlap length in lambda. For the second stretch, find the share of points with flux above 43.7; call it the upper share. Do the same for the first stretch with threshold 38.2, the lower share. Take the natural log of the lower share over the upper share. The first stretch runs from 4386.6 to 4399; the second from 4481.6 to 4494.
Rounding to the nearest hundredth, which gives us -0.92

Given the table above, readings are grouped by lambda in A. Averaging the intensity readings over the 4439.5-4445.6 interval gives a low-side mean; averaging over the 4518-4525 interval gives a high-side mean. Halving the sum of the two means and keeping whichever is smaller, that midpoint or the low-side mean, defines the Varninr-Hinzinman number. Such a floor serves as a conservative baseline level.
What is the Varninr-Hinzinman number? 40.7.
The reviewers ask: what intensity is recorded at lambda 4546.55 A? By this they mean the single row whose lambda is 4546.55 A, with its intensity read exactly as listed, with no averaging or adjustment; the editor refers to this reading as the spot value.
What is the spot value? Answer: 40.8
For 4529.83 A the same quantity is 38.3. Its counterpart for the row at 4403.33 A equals 34.1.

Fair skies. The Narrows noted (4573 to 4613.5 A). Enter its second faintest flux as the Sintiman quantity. 41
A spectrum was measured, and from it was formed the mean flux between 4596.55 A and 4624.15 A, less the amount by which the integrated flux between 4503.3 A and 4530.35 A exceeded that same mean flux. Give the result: -1116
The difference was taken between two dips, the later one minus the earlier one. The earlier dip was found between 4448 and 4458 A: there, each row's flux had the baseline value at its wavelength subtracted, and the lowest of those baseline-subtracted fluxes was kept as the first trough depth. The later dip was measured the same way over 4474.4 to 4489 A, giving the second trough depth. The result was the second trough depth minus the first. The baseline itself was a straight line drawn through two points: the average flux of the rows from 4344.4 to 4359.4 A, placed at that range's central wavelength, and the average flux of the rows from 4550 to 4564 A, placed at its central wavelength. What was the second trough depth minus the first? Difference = 7.1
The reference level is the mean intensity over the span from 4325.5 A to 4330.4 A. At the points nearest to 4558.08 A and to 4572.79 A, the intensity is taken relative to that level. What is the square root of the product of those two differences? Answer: 14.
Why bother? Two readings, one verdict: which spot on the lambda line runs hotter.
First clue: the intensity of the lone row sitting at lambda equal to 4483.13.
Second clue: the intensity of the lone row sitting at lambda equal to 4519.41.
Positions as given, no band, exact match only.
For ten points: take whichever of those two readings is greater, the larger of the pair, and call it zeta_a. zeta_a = 44.0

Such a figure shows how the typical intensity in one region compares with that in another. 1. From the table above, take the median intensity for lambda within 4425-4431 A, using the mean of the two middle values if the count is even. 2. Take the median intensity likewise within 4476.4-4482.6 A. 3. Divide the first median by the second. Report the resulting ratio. 0.93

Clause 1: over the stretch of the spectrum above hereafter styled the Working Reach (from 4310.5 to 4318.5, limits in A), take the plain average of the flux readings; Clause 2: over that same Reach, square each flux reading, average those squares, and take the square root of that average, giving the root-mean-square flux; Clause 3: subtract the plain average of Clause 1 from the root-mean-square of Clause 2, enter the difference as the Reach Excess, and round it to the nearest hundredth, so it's 1.00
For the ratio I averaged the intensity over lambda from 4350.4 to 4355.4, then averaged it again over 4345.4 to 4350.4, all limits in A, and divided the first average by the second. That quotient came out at 0.92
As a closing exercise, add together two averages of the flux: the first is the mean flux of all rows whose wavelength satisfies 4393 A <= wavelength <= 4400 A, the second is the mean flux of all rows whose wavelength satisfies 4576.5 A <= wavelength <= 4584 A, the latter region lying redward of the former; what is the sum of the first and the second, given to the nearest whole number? 83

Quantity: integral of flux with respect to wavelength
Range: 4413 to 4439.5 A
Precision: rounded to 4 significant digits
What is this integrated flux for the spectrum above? 1044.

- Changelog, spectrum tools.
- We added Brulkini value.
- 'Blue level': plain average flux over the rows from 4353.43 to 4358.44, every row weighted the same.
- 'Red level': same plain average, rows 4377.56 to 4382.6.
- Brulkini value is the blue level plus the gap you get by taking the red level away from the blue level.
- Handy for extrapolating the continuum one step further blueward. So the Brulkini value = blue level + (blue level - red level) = 36.9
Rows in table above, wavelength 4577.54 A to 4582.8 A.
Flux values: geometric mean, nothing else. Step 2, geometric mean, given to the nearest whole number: 46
